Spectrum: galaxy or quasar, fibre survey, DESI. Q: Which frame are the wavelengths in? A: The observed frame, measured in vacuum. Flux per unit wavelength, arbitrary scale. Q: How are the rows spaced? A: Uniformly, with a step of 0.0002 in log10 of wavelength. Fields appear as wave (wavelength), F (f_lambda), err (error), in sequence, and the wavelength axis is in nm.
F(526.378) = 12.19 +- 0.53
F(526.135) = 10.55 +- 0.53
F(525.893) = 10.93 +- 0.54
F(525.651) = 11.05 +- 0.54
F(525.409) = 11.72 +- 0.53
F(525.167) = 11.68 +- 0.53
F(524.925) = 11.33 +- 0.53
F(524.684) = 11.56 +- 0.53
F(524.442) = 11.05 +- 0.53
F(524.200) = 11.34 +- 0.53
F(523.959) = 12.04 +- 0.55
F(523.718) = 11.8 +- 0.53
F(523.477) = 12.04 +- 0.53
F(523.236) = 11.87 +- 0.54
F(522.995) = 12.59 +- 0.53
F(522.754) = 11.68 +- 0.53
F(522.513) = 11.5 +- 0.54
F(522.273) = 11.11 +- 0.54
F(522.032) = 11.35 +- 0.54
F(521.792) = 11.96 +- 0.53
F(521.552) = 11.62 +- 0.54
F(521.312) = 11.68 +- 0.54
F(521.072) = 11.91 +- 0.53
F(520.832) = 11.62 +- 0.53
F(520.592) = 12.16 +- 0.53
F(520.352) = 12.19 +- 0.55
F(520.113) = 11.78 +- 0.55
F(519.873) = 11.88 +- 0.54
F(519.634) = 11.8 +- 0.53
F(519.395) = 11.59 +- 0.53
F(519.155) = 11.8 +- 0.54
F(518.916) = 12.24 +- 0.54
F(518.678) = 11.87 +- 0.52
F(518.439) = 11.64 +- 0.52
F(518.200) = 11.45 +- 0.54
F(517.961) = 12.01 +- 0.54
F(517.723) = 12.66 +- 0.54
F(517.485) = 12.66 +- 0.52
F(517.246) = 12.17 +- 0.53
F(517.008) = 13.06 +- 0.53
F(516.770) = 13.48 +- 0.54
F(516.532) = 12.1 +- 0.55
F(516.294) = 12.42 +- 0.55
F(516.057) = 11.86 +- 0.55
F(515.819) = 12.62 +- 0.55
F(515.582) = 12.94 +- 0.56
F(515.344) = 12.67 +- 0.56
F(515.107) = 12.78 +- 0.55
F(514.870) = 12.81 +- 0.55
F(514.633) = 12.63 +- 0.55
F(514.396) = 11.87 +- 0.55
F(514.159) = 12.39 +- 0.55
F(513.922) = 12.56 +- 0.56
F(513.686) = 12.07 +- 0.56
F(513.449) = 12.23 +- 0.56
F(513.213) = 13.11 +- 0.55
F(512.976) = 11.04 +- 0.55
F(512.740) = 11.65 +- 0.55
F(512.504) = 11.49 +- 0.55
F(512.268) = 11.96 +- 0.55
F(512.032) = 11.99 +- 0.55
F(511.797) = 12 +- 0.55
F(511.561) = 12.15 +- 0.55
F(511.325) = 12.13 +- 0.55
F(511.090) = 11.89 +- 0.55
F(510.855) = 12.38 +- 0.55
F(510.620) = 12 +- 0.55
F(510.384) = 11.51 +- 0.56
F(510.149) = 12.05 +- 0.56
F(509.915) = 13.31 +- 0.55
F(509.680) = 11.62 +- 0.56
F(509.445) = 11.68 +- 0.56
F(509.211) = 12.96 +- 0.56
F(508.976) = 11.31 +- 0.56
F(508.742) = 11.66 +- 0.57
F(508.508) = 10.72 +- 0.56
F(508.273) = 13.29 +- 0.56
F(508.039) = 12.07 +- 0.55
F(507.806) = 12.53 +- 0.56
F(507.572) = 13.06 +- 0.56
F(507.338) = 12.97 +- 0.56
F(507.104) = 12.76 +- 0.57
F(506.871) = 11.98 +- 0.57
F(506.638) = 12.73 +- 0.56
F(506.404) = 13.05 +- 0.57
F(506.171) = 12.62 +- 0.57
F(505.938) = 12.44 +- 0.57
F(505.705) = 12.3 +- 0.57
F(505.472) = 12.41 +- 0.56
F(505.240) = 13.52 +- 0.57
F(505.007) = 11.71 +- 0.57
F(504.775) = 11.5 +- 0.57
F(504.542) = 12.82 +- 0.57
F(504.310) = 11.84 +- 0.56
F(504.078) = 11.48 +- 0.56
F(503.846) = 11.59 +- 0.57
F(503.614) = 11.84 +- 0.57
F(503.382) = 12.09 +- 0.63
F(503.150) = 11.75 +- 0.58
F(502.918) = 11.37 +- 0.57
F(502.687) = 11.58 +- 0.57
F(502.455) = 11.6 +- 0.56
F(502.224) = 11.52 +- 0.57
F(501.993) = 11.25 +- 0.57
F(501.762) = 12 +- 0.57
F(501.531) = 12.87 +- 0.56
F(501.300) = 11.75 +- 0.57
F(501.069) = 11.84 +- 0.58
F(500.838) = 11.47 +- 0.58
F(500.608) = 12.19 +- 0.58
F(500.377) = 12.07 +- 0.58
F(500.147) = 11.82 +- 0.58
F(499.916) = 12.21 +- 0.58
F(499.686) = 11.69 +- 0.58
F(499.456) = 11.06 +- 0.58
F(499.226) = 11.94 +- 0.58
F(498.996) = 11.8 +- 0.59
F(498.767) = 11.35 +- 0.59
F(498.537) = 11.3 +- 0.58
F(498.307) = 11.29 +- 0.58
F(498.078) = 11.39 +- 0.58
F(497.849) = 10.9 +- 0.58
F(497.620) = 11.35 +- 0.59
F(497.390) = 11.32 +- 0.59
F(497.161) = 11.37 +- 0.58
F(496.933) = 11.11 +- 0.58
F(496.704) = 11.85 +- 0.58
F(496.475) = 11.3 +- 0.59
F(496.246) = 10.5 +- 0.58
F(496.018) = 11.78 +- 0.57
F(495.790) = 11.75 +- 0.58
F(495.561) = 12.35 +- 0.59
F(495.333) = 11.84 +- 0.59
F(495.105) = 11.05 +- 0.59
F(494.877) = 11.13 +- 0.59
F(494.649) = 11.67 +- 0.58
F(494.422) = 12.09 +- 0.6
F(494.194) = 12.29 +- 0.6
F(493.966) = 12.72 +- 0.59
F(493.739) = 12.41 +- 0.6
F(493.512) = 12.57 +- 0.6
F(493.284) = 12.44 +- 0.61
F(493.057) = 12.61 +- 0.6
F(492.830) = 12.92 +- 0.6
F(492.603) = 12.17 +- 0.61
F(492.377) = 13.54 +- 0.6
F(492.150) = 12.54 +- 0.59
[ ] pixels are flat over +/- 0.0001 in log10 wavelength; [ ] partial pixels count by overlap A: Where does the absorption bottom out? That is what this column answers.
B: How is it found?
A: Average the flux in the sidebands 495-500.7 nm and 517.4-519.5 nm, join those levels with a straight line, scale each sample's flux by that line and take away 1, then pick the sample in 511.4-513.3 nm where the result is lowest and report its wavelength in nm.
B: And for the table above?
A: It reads 512.976 nm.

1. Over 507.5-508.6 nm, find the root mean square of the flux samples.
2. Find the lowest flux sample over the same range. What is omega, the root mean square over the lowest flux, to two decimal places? 1.15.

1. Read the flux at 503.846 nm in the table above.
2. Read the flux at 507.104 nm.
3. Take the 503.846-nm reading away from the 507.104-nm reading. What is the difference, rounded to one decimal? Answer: 1.2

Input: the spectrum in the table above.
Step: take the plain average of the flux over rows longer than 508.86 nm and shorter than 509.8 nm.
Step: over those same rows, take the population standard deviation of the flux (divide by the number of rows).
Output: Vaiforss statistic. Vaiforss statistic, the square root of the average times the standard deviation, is 2.7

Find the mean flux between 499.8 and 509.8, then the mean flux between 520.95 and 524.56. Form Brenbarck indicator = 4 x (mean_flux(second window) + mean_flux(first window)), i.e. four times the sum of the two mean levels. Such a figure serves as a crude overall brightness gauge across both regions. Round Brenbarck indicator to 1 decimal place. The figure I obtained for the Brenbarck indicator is 95.2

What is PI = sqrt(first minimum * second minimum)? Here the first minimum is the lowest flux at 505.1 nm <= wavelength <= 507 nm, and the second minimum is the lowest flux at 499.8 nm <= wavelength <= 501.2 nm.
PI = 11.7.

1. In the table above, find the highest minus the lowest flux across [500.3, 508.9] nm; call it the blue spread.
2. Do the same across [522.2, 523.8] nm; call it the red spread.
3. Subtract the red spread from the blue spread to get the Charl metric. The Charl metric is 1.3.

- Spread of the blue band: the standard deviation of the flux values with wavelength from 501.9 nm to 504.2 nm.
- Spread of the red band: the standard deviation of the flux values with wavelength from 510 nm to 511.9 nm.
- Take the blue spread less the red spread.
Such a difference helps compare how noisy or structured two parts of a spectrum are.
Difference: -0.01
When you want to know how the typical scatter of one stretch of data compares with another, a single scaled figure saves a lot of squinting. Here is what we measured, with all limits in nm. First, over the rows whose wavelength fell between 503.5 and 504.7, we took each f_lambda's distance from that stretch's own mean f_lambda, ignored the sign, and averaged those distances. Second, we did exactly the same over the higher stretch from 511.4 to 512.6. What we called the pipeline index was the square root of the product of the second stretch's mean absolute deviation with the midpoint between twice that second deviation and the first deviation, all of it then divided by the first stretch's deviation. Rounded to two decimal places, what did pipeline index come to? 0.68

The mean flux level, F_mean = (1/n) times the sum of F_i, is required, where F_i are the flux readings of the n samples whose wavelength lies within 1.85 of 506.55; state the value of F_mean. 12.6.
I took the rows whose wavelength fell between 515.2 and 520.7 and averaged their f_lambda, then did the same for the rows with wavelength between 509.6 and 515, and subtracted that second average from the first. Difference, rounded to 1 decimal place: 0.1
